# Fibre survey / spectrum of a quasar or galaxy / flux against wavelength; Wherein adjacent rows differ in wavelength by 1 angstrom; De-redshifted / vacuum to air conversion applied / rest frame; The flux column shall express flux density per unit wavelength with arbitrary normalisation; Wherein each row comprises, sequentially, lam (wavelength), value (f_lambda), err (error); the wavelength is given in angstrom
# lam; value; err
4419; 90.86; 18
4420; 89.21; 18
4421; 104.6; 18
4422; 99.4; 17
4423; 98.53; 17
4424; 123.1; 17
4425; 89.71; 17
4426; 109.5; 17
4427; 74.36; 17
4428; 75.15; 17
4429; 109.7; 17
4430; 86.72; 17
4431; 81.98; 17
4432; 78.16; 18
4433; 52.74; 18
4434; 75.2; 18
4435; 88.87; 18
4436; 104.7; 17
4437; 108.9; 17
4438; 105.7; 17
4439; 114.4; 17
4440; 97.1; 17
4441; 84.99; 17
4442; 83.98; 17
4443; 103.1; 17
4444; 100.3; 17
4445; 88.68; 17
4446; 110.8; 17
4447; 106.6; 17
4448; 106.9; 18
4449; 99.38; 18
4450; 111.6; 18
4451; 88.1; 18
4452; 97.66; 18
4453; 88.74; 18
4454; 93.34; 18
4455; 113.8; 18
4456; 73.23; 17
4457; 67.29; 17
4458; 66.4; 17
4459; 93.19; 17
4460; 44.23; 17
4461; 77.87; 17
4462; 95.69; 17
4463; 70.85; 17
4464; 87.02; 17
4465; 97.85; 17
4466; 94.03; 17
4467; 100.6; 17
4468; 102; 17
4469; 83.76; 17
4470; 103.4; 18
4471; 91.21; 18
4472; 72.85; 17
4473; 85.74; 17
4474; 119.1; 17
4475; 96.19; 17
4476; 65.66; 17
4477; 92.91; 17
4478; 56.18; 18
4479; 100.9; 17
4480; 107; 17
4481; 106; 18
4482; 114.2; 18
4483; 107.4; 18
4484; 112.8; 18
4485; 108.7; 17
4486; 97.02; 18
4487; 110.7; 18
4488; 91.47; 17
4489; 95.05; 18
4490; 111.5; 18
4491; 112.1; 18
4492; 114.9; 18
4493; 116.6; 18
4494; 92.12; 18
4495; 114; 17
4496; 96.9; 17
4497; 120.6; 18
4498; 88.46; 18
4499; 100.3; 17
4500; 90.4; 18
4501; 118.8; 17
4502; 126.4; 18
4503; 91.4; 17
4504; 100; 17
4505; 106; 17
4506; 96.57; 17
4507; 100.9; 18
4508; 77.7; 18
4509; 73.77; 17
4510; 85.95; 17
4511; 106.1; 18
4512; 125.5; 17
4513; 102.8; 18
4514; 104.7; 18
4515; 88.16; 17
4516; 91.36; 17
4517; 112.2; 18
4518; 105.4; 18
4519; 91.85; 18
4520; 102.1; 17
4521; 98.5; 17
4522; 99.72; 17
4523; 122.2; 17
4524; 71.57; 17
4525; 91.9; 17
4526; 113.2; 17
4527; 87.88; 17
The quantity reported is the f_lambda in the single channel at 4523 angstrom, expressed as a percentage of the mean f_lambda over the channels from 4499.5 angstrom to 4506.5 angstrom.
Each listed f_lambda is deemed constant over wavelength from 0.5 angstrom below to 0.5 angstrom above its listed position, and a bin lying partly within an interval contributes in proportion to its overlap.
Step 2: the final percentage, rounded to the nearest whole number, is 117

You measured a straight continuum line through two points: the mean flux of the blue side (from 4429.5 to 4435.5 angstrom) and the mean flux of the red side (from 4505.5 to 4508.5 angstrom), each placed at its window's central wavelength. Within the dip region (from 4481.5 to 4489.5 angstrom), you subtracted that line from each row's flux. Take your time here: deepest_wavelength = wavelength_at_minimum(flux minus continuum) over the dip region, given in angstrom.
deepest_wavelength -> 4488 angstrom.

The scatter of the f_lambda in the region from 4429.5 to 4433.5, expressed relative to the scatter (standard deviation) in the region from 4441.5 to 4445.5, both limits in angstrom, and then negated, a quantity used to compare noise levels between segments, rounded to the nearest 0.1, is -1.7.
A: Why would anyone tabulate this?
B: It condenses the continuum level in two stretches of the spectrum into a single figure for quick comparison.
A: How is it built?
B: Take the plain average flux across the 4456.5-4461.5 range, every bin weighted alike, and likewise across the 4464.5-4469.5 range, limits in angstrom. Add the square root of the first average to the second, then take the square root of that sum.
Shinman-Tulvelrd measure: 10.2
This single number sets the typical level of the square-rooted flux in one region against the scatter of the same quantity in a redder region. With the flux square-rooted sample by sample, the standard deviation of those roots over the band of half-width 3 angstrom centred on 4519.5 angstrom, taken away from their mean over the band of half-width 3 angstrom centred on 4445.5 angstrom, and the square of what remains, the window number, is 96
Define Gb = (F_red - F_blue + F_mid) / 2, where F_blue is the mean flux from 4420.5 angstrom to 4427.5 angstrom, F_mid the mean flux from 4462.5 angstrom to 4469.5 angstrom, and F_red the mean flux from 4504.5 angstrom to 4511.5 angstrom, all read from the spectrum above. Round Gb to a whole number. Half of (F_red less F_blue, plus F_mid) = 42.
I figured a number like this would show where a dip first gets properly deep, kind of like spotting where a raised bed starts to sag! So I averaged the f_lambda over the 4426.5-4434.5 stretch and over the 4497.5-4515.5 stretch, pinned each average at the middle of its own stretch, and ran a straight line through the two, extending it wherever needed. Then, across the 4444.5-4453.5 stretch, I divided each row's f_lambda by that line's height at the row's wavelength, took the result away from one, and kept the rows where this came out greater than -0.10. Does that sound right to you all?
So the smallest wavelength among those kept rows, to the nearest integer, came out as 4445 angstrom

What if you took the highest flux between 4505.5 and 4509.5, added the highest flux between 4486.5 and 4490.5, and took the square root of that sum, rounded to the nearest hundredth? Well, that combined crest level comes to 14.57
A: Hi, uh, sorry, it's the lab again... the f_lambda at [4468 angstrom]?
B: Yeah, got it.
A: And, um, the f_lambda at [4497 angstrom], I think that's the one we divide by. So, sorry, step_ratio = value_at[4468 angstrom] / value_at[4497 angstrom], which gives 0.85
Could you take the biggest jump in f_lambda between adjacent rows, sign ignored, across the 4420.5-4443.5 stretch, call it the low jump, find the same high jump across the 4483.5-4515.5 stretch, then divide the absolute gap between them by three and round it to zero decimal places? 0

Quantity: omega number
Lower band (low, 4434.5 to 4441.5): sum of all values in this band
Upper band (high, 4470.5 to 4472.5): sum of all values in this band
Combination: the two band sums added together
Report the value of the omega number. 869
